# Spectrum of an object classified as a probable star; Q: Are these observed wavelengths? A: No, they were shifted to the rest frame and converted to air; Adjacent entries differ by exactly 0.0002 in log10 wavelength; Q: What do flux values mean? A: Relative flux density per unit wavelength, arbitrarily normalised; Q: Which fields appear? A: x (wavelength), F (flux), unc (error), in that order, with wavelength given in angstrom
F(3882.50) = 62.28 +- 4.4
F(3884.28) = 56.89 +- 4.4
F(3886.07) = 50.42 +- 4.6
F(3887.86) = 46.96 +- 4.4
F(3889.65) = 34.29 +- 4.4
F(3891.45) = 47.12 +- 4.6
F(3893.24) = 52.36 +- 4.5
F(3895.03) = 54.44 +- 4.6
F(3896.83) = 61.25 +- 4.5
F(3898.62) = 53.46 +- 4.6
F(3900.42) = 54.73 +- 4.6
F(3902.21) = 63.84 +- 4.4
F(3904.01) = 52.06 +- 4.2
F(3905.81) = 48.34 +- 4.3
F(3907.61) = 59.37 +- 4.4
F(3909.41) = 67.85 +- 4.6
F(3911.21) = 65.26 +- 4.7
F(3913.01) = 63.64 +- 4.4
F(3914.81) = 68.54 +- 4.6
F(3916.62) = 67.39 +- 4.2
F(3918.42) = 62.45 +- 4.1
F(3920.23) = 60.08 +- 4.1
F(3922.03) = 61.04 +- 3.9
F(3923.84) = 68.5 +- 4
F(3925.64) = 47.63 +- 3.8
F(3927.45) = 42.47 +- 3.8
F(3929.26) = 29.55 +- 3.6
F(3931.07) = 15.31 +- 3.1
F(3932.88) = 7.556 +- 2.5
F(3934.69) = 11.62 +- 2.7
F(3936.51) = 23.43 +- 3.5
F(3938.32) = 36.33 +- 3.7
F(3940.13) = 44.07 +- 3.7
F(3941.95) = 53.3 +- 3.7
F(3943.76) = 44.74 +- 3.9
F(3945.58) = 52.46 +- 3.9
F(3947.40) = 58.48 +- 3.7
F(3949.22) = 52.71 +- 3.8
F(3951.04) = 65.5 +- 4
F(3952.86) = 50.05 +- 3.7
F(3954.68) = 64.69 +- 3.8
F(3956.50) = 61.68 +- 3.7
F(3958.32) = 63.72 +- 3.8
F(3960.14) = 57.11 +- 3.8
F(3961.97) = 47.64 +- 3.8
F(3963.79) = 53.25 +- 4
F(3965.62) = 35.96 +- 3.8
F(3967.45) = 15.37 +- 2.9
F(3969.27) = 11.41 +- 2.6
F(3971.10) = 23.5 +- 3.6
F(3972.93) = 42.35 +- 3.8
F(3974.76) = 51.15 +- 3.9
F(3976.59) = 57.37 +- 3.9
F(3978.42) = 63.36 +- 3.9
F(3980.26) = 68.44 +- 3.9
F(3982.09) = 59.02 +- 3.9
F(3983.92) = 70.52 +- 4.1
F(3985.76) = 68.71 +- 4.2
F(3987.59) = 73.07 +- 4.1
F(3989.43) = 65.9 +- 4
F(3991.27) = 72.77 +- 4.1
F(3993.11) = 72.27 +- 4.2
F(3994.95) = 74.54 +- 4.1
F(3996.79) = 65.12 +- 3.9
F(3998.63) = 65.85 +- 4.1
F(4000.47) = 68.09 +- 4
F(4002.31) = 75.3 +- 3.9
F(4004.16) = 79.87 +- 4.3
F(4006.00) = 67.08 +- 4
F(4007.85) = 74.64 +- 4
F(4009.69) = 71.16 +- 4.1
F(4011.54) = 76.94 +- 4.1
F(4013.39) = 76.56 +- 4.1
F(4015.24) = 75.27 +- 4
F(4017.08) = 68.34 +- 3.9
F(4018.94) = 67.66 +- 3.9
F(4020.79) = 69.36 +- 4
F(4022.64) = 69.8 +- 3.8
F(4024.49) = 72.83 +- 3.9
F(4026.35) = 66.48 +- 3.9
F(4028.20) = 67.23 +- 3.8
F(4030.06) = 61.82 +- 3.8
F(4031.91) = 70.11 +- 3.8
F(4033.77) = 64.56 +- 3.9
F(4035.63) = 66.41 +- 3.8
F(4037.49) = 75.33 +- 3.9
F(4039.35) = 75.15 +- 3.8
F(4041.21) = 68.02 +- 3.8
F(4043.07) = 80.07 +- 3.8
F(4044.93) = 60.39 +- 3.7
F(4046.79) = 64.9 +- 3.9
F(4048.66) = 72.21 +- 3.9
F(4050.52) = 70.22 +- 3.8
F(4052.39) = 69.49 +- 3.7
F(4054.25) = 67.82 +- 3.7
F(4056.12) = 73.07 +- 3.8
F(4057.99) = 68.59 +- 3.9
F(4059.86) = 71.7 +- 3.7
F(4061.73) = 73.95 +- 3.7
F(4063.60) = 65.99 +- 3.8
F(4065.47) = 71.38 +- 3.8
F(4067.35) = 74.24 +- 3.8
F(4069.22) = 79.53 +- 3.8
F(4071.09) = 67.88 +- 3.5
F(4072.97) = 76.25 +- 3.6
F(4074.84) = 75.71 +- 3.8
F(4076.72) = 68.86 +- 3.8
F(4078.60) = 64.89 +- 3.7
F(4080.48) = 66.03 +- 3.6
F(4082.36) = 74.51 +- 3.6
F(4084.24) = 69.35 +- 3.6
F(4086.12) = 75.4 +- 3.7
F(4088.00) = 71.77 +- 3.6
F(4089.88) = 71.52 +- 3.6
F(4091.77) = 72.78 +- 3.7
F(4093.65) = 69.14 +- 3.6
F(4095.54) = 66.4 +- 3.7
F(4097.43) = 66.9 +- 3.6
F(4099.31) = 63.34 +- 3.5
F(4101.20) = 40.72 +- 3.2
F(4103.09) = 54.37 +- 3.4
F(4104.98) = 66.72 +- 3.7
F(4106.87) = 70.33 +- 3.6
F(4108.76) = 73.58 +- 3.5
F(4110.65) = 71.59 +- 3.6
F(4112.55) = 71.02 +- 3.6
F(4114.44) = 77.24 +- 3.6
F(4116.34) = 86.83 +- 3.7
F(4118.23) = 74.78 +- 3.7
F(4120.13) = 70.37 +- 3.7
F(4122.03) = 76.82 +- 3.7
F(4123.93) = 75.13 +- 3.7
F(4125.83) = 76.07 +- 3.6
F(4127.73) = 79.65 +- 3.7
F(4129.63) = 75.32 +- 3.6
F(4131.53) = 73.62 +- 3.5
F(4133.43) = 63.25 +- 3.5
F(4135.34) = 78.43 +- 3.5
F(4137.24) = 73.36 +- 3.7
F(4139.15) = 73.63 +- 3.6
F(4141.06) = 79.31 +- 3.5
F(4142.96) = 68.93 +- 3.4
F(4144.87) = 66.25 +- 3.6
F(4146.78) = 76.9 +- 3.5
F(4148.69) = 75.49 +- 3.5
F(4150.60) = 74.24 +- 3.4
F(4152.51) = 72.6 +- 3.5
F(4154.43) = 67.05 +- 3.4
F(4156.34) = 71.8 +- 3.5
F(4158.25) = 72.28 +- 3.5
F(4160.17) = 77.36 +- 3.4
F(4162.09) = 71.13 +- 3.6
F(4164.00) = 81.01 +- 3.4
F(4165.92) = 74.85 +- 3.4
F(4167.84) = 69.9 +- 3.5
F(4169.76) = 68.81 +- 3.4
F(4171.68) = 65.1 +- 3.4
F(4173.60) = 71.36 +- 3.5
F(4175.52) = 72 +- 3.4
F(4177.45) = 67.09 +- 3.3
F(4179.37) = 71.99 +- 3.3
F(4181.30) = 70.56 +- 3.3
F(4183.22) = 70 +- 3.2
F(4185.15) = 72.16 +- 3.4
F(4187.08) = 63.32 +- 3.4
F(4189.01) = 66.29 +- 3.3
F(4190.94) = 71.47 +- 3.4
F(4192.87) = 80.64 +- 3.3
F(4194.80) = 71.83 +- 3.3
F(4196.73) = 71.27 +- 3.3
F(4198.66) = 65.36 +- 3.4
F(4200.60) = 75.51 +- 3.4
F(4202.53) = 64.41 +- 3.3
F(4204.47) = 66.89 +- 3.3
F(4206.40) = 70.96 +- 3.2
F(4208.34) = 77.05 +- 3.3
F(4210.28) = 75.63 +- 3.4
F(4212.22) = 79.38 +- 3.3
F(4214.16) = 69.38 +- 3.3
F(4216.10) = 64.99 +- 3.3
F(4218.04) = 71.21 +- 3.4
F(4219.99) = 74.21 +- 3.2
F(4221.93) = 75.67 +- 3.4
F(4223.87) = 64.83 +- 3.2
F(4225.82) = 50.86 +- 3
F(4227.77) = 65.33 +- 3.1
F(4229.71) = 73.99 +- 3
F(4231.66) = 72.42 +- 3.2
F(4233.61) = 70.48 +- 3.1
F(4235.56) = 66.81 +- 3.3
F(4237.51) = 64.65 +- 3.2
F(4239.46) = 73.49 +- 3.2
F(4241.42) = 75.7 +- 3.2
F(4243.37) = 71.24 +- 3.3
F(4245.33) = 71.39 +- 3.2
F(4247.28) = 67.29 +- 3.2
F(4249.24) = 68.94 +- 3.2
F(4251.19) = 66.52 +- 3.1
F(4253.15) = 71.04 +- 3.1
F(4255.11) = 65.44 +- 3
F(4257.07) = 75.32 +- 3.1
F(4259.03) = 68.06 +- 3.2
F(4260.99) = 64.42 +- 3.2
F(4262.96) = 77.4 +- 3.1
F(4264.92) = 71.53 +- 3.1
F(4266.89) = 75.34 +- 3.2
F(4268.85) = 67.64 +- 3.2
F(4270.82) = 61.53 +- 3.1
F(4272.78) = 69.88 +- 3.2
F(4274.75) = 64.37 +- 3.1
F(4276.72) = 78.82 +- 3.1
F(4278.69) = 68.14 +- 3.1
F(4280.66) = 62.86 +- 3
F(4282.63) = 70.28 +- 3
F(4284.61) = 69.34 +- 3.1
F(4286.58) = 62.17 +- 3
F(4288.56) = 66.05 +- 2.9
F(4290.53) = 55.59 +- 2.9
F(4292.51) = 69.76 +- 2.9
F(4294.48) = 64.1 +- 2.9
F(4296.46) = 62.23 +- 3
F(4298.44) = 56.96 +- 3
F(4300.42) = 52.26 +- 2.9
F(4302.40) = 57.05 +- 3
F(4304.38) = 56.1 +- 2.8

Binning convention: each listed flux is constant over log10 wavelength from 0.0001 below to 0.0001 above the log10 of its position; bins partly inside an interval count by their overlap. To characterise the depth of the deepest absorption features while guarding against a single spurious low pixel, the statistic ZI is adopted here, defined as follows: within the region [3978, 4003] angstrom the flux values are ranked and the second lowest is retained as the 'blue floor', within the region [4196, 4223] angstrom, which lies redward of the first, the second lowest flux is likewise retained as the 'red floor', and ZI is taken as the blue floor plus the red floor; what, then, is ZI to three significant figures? 128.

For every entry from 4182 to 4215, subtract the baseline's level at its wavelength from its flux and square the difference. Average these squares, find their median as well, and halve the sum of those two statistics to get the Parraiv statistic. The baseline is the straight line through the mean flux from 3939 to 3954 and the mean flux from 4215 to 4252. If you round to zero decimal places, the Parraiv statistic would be 31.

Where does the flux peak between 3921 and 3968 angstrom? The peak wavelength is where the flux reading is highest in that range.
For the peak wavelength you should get 3923.84 angstrom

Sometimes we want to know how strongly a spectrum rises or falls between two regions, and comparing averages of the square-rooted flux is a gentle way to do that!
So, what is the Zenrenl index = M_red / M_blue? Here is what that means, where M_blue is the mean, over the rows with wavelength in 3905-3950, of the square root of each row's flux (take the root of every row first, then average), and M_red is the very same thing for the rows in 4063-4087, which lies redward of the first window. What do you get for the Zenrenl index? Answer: 1.25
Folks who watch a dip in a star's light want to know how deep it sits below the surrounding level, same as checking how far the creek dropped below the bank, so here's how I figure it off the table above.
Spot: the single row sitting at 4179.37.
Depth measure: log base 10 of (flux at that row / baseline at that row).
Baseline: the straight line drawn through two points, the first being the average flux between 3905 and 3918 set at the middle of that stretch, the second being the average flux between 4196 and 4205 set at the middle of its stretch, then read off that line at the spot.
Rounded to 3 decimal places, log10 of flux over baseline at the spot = 0.023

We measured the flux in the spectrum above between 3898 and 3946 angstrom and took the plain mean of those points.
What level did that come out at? 49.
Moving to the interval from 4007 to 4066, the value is 70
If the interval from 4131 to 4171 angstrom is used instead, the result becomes 73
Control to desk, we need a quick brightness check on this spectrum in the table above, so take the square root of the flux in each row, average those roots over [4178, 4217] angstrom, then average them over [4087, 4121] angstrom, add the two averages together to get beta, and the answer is 16.70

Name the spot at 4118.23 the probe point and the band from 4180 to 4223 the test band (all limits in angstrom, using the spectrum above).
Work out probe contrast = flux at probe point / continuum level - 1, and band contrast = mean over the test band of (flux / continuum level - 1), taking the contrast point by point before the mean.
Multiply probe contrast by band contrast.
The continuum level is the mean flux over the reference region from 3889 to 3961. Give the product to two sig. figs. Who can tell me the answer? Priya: 0.18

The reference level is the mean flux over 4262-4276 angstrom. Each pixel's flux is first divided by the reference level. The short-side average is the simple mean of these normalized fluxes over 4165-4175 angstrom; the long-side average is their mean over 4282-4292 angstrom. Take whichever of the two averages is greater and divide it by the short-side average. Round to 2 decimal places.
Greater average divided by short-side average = 1.00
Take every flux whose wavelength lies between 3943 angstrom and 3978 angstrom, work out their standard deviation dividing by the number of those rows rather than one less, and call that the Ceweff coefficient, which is 15.5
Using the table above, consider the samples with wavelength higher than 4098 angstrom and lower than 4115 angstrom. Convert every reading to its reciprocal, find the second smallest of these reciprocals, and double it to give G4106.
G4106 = 0.0272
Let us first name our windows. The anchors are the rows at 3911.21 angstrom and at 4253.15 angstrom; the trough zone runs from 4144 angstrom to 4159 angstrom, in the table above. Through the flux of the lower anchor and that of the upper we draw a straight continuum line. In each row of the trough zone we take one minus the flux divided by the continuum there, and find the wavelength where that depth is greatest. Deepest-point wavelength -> 4144.87 angstrom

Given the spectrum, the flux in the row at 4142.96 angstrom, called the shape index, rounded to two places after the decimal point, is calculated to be 68.93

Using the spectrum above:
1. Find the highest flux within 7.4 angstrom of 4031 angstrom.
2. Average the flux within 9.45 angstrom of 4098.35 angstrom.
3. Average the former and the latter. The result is 69.8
